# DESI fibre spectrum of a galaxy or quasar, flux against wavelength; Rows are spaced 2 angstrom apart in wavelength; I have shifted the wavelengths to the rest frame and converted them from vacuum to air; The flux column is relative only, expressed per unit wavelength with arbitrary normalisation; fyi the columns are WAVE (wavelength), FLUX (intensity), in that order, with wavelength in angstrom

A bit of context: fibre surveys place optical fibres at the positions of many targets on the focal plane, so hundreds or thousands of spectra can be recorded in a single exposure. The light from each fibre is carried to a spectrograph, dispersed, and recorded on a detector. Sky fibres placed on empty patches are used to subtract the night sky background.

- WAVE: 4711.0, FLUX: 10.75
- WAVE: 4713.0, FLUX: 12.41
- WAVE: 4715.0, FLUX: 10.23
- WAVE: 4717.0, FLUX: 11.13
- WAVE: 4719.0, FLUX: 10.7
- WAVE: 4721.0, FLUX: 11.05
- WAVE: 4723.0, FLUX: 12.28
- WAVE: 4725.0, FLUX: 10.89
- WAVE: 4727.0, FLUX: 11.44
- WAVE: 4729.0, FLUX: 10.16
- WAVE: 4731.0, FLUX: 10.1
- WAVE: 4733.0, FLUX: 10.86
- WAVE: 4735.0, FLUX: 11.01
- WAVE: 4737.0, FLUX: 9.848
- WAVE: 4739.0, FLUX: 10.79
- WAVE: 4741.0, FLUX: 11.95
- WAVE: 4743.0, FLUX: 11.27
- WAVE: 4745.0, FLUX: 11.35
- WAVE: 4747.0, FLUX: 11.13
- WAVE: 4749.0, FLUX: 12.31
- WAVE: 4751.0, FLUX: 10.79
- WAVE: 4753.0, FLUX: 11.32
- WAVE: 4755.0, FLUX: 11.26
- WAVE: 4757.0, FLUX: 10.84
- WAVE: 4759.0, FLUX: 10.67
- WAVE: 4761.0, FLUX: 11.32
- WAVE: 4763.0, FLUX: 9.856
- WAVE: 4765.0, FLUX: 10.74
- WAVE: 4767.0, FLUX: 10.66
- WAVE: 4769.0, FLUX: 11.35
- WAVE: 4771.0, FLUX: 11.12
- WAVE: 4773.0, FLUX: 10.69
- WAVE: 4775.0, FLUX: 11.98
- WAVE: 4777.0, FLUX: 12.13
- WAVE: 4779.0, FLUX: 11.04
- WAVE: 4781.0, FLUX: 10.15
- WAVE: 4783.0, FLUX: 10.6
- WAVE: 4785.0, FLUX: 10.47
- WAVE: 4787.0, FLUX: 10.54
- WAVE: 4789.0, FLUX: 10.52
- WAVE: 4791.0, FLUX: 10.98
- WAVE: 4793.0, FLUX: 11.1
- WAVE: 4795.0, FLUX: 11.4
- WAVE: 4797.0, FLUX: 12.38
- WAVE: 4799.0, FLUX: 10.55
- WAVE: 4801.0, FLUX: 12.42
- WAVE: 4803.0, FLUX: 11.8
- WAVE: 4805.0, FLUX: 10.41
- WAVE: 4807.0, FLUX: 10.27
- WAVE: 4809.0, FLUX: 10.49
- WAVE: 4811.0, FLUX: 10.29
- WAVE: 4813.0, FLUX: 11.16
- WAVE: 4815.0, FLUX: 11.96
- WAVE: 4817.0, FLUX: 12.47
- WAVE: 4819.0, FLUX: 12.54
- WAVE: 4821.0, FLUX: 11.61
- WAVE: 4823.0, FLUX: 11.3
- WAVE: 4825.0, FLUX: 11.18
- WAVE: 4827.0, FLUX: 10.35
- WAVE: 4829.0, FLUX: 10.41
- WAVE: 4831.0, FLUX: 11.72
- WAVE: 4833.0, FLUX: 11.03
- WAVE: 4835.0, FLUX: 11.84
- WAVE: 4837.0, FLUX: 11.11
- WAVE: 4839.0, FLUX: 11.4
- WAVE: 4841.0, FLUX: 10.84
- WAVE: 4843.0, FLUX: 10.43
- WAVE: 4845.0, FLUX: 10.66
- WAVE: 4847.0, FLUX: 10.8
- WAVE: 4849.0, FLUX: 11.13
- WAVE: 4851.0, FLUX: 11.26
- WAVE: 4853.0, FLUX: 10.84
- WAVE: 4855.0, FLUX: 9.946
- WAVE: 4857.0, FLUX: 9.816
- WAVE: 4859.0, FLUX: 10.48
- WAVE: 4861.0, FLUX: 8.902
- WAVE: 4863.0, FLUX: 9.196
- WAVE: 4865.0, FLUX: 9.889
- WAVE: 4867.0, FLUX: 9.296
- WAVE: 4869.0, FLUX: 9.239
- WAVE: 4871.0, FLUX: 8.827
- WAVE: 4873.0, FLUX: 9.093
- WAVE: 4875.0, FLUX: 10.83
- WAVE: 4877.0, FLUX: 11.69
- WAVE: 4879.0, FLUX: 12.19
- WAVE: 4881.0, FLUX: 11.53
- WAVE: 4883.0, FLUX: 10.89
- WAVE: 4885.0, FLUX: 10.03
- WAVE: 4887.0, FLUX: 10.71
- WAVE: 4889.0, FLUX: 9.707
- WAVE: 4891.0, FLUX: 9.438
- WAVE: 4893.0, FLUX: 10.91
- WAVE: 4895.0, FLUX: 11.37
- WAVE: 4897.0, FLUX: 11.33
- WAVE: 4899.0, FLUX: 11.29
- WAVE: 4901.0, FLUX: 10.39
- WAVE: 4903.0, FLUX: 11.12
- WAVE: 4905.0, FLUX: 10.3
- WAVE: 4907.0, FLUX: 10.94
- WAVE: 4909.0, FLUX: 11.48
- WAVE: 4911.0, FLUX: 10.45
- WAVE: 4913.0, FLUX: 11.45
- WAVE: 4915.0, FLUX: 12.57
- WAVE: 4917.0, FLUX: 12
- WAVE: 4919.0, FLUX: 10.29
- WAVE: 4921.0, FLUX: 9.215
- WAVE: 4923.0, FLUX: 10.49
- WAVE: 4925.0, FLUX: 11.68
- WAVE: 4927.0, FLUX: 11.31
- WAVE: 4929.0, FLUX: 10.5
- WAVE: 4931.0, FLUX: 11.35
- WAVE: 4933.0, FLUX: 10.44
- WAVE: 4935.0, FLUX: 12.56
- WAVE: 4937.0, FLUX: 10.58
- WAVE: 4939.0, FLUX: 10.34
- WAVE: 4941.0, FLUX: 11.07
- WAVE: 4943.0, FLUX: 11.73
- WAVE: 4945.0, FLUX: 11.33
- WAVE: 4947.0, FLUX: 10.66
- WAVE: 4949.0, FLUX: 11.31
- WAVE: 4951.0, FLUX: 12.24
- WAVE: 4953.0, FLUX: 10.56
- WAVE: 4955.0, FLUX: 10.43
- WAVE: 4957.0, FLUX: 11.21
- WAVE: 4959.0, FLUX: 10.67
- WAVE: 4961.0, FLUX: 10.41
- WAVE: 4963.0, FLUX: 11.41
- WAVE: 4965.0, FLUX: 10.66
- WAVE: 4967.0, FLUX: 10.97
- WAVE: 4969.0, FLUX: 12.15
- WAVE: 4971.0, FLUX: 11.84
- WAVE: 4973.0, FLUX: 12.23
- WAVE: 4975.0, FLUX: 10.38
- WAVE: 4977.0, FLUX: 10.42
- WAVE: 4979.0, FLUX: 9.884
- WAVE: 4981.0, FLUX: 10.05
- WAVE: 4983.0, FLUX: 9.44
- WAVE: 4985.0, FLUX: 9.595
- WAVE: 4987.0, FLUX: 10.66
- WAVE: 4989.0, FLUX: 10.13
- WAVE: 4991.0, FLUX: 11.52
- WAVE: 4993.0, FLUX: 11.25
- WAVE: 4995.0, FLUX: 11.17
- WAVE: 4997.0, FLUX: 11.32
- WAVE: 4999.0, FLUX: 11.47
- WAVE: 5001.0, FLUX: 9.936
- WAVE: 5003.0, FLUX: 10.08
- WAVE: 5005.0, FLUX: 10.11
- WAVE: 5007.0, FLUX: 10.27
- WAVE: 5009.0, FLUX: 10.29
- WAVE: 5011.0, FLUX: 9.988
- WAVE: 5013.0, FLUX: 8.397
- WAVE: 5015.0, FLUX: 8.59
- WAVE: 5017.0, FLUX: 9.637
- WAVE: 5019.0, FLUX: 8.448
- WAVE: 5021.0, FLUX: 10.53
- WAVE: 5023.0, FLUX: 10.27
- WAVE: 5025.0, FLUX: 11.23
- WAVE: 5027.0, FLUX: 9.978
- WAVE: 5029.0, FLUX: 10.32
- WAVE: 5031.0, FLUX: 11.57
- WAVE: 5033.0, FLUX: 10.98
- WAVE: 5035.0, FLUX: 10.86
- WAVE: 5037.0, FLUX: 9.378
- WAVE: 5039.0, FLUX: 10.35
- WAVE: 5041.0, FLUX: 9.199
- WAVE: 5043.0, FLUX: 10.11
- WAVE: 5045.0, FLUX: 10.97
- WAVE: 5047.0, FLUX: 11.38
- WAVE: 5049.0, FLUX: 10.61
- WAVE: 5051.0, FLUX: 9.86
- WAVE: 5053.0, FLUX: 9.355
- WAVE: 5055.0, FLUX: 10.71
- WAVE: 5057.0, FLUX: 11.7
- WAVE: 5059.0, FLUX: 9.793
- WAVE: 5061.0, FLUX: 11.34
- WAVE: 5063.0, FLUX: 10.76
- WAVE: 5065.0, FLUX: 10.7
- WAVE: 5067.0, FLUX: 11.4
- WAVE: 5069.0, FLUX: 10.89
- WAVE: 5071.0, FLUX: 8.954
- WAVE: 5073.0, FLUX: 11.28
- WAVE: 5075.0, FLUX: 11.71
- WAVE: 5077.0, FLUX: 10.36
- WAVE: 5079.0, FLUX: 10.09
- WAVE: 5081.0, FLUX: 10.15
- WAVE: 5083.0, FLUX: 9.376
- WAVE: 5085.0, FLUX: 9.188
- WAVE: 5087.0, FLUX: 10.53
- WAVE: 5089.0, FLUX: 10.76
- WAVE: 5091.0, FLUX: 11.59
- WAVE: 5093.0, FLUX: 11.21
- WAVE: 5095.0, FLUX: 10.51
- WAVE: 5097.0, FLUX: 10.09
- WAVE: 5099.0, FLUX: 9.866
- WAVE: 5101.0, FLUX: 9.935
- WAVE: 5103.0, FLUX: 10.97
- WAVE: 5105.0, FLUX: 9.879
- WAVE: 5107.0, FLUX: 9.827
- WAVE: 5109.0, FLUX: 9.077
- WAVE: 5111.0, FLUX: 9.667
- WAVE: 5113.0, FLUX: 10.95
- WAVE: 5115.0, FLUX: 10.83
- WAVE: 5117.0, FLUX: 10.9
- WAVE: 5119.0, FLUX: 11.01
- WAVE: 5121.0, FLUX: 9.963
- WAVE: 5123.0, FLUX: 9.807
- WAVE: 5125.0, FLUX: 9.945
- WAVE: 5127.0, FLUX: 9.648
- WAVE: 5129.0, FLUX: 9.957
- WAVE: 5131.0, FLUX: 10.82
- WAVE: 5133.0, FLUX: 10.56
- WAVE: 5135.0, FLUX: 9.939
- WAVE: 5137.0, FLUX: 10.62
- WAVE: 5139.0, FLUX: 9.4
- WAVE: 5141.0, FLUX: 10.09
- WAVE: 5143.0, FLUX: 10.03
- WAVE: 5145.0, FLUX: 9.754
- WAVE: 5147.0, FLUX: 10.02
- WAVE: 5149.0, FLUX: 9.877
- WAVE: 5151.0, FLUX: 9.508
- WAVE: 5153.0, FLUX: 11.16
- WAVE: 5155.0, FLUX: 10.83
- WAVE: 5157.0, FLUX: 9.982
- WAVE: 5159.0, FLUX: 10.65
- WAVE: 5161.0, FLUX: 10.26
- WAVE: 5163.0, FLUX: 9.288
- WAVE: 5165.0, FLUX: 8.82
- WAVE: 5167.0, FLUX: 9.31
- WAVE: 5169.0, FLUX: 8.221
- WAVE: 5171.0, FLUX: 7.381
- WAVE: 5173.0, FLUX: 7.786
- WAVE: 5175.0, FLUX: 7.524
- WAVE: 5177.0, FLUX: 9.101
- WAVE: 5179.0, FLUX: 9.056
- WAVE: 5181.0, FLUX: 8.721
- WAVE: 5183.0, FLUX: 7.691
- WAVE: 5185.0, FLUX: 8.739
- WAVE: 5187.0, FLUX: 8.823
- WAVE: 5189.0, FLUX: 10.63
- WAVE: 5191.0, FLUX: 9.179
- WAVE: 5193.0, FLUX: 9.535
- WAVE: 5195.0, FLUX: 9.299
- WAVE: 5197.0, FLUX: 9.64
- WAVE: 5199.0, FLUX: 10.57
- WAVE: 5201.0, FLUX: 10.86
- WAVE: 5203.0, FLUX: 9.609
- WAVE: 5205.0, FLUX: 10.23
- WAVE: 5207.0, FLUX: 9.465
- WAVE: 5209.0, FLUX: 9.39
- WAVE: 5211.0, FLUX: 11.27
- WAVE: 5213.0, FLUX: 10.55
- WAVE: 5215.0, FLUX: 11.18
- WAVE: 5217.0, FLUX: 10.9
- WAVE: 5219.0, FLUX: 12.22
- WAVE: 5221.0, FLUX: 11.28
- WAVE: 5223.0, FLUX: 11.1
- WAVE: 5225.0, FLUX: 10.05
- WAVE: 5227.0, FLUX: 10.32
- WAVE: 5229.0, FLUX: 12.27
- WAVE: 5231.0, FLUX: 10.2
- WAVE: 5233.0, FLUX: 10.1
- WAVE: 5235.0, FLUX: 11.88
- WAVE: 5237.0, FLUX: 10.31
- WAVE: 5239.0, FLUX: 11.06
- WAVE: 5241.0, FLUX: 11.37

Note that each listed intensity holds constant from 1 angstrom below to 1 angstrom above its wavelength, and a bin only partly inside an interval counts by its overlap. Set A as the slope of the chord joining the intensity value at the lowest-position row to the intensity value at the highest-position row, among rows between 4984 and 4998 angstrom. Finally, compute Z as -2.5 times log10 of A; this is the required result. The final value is 2.1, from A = 0.14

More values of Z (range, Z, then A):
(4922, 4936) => 1.9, 0.17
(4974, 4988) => 4.1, 0.02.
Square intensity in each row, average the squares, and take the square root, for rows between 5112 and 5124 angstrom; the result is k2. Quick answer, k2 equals 10.6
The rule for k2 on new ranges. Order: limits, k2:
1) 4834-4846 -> 11.1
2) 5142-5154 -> 10.1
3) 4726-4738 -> 10.6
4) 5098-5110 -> 9.9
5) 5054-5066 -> 10.9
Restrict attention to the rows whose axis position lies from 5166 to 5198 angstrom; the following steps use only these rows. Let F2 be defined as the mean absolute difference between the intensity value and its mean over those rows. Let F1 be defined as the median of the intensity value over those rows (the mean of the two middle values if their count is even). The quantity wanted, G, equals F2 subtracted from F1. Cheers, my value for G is 8.3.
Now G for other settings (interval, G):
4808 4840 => 10.7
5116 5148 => 9.6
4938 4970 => 10.5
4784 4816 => 10.2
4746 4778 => 10.7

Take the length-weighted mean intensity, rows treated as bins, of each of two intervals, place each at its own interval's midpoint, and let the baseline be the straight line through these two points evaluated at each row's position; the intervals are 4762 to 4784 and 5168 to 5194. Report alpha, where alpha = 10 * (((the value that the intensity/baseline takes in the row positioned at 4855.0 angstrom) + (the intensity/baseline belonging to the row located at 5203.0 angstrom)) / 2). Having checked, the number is 10.4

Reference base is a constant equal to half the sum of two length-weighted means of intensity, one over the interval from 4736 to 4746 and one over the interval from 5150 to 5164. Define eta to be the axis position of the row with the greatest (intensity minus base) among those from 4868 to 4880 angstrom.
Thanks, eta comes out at 4879.0 angstrom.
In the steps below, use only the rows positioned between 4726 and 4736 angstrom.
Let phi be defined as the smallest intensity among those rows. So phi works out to 10.1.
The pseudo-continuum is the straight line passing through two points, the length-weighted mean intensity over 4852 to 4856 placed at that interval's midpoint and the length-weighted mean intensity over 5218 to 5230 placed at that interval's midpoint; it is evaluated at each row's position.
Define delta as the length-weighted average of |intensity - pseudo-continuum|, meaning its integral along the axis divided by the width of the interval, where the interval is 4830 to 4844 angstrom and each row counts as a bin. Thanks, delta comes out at 0.84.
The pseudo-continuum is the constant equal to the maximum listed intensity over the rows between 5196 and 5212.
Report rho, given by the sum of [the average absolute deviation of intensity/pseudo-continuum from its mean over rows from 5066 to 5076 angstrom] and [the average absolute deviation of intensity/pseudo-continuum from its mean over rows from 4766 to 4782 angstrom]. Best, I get 0.112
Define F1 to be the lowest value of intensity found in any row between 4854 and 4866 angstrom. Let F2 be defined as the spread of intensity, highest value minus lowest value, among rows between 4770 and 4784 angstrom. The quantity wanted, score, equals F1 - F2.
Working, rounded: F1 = 8.902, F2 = 2.0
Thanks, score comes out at 6.9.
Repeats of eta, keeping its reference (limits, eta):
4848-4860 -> 4851.0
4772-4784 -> 4777.0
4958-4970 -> 4969.0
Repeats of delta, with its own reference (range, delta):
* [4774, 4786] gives 0.86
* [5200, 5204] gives 0.92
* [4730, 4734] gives 0.38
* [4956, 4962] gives 0.28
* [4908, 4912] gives 0.52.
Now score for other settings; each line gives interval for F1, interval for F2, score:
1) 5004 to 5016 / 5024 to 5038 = 6.2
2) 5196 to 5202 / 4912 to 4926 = 6.3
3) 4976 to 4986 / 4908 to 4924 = 6.1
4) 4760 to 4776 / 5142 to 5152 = 9.3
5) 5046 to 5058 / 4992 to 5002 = 7.8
